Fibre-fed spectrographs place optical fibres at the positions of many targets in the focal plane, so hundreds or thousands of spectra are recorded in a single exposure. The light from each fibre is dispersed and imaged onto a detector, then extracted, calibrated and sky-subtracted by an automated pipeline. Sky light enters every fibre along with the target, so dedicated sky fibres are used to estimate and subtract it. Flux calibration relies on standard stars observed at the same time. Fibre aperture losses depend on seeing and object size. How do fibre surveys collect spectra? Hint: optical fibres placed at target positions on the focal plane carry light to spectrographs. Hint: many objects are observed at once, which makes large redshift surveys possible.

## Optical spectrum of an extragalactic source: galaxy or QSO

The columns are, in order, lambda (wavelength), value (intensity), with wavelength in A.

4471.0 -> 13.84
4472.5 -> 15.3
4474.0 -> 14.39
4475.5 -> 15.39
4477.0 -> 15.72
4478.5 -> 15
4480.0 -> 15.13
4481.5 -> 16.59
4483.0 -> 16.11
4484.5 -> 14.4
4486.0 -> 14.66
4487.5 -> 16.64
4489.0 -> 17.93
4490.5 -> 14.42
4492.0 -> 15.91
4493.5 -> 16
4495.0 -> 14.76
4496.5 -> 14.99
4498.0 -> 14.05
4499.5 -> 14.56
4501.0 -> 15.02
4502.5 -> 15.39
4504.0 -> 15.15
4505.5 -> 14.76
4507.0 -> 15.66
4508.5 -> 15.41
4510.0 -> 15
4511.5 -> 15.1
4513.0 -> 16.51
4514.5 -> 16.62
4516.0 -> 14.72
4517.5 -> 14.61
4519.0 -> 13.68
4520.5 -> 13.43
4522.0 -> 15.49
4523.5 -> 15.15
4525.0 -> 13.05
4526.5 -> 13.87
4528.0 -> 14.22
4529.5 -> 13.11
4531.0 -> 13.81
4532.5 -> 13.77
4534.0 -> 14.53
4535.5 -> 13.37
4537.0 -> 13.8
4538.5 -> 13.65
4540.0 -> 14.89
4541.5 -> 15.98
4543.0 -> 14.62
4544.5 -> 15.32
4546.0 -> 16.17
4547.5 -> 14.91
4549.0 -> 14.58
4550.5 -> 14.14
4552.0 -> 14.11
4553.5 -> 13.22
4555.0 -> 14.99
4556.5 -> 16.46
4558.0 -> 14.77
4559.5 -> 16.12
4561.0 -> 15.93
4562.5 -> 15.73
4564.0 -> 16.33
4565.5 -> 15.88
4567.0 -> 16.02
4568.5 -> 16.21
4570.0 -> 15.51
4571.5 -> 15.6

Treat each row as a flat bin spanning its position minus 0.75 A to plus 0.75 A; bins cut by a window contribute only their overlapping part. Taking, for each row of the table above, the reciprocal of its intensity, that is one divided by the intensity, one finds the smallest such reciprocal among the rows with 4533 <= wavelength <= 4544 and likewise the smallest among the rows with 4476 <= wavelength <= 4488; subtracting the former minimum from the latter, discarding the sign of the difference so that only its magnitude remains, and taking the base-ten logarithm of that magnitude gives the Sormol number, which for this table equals -2.61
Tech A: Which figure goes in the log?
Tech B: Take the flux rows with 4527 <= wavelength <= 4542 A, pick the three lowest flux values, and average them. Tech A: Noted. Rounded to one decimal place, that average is 13.4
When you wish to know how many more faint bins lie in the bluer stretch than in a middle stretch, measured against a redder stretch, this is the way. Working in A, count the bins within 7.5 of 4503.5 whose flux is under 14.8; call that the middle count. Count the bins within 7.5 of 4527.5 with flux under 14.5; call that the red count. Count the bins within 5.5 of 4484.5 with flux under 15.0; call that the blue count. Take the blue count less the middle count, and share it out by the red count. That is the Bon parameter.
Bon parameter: -0.14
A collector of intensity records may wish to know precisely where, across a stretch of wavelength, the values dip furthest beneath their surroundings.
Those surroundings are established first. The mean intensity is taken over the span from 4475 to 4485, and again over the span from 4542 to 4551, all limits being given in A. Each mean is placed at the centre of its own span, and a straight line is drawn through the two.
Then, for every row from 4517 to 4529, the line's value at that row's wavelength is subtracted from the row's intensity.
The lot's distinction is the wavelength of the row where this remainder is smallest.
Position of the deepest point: 4525.0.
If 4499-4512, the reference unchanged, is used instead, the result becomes 4499.5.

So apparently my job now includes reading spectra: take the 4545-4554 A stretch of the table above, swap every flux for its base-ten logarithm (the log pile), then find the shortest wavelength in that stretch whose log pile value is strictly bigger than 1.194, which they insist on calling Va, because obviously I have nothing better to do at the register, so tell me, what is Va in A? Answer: 4546.0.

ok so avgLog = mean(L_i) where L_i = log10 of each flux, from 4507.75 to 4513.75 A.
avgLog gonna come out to 1.19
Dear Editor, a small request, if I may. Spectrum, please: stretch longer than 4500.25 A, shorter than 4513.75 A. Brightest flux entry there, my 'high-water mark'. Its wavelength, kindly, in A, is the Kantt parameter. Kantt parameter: 4513.0 A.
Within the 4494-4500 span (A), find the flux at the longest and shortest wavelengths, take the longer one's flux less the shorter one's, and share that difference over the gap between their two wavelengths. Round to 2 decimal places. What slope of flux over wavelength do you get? -0.04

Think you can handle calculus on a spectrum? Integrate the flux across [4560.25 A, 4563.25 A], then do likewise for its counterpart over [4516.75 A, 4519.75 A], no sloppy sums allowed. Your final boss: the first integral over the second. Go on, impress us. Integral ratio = 1.12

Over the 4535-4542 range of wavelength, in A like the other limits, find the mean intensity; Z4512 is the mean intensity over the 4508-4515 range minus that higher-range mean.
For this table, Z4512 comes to 1.4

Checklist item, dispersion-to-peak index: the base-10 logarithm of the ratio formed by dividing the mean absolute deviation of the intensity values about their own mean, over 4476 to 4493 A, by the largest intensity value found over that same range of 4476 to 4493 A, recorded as -1.31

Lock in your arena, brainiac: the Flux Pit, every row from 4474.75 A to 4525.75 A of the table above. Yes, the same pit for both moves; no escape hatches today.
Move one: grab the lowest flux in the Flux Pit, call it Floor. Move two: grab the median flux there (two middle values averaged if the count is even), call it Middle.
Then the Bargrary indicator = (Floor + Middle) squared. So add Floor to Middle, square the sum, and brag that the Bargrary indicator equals 793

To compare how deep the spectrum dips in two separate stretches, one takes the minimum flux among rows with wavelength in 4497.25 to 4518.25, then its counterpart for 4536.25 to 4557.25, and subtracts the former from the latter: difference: -0.83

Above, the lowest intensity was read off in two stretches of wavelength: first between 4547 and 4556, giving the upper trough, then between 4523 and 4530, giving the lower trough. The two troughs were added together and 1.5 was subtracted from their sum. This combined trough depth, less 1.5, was 24.8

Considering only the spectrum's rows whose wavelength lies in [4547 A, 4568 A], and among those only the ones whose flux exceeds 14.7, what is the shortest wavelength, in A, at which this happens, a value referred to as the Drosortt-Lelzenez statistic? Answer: 4547.5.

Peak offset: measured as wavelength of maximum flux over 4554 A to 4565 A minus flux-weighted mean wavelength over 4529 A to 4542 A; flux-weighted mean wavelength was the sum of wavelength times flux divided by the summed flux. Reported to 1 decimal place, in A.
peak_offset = 20.8 A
